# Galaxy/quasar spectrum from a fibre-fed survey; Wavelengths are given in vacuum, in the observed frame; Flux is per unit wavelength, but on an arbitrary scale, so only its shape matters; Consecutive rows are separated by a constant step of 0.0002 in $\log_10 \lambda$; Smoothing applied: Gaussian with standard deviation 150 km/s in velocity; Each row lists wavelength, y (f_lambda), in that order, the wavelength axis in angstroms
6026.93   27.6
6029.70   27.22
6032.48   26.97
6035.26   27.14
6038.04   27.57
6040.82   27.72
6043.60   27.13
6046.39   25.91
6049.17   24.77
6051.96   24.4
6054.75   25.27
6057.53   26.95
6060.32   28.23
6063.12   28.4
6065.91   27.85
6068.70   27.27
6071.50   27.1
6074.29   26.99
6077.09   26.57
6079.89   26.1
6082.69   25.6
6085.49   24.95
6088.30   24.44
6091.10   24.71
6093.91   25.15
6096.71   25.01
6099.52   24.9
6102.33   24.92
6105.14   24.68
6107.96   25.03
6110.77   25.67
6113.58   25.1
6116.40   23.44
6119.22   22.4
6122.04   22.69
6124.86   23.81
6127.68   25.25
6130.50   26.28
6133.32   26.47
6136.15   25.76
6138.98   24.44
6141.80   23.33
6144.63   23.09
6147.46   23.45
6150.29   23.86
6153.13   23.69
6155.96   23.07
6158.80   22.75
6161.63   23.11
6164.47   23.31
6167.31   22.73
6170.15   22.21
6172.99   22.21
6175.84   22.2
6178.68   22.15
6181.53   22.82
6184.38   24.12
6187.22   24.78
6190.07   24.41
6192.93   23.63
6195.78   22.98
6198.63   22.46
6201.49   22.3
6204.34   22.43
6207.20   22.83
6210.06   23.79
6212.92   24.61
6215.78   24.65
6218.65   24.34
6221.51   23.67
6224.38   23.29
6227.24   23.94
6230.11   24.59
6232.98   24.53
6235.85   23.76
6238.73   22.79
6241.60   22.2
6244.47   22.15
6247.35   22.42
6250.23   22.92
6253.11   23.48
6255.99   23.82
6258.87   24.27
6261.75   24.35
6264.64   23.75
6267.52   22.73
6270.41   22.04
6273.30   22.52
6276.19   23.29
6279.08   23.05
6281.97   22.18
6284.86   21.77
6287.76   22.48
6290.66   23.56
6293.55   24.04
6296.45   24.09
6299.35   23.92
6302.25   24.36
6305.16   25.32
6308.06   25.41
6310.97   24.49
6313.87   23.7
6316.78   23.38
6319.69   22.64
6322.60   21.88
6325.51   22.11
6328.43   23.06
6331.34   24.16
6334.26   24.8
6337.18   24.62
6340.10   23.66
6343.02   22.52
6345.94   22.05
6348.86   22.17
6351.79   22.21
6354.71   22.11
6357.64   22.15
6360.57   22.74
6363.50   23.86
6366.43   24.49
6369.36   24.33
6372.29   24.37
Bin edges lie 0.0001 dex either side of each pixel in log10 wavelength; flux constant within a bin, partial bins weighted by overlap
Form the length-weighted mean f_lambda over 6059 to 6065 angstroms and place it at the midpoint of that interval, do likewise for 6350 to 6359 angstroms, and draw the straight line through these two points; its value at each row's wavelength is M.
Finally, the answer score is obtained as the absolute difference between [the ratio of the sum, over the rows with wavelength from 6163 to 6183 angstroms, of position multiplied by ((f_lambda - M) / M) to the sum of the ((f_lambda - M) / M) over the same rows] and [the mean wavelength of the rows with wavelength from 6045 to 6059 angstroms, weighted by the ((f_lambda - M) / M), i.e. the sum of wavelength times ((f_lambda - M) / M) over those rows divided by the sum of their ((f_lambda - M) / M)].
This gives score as 121.8 angstroms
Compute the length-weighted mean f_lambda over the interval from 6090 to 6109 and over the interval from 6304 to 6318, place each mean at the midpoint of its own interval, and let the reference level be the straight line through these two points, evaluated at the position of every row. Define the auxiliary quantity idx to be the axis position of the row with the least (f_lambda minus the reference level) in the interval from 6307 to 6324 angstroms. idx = 6322.60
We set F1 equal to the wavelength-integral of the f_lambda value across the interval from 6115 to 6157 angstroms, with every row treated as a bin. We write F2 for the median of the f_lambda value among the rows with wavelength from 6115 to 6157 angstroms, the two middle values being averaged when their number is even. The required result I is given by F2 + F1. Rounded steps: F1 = 1011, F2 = 23.7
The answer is 1035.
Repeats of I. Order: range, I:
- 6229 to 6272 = 1026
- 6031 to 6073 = 1155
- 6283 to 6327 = 1059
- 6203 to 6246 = 1037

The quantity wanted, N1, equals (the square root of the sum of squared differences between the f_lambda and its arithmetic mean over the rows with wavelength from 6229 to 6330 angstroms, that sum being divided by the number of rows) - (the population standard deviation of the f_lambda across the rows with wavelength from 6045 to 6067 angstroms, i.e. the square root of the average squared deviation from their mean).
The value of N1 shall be -0.5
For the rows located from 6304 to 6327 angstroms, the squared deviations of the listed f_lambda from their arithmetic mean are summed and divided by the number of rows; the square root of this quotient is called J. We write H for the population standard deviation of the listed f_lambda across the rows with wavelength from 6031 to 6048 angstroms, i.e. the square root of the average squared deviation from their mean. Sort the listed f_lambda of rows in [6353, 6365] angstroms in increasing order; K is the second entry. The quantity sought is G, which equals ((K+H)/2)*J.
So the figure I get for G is 14.6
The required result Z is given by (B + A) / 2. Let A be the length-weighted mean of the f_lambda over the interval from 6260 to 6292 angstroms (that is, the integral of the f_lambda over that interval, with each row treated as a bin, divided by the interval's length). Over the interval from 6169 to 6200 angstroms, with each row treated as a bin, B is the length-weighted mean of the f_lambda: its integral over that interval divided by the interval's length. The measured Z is 23.0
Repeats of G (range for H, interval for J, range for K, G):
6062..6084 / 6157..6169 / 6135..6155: 3.0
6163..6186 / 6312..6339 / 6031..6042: 13.7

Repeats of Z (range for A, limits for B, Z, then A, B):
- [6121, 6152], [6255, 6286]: 23.7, 24.4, 23.1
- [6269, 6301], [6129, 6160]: 23.6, 23.0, 24.2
